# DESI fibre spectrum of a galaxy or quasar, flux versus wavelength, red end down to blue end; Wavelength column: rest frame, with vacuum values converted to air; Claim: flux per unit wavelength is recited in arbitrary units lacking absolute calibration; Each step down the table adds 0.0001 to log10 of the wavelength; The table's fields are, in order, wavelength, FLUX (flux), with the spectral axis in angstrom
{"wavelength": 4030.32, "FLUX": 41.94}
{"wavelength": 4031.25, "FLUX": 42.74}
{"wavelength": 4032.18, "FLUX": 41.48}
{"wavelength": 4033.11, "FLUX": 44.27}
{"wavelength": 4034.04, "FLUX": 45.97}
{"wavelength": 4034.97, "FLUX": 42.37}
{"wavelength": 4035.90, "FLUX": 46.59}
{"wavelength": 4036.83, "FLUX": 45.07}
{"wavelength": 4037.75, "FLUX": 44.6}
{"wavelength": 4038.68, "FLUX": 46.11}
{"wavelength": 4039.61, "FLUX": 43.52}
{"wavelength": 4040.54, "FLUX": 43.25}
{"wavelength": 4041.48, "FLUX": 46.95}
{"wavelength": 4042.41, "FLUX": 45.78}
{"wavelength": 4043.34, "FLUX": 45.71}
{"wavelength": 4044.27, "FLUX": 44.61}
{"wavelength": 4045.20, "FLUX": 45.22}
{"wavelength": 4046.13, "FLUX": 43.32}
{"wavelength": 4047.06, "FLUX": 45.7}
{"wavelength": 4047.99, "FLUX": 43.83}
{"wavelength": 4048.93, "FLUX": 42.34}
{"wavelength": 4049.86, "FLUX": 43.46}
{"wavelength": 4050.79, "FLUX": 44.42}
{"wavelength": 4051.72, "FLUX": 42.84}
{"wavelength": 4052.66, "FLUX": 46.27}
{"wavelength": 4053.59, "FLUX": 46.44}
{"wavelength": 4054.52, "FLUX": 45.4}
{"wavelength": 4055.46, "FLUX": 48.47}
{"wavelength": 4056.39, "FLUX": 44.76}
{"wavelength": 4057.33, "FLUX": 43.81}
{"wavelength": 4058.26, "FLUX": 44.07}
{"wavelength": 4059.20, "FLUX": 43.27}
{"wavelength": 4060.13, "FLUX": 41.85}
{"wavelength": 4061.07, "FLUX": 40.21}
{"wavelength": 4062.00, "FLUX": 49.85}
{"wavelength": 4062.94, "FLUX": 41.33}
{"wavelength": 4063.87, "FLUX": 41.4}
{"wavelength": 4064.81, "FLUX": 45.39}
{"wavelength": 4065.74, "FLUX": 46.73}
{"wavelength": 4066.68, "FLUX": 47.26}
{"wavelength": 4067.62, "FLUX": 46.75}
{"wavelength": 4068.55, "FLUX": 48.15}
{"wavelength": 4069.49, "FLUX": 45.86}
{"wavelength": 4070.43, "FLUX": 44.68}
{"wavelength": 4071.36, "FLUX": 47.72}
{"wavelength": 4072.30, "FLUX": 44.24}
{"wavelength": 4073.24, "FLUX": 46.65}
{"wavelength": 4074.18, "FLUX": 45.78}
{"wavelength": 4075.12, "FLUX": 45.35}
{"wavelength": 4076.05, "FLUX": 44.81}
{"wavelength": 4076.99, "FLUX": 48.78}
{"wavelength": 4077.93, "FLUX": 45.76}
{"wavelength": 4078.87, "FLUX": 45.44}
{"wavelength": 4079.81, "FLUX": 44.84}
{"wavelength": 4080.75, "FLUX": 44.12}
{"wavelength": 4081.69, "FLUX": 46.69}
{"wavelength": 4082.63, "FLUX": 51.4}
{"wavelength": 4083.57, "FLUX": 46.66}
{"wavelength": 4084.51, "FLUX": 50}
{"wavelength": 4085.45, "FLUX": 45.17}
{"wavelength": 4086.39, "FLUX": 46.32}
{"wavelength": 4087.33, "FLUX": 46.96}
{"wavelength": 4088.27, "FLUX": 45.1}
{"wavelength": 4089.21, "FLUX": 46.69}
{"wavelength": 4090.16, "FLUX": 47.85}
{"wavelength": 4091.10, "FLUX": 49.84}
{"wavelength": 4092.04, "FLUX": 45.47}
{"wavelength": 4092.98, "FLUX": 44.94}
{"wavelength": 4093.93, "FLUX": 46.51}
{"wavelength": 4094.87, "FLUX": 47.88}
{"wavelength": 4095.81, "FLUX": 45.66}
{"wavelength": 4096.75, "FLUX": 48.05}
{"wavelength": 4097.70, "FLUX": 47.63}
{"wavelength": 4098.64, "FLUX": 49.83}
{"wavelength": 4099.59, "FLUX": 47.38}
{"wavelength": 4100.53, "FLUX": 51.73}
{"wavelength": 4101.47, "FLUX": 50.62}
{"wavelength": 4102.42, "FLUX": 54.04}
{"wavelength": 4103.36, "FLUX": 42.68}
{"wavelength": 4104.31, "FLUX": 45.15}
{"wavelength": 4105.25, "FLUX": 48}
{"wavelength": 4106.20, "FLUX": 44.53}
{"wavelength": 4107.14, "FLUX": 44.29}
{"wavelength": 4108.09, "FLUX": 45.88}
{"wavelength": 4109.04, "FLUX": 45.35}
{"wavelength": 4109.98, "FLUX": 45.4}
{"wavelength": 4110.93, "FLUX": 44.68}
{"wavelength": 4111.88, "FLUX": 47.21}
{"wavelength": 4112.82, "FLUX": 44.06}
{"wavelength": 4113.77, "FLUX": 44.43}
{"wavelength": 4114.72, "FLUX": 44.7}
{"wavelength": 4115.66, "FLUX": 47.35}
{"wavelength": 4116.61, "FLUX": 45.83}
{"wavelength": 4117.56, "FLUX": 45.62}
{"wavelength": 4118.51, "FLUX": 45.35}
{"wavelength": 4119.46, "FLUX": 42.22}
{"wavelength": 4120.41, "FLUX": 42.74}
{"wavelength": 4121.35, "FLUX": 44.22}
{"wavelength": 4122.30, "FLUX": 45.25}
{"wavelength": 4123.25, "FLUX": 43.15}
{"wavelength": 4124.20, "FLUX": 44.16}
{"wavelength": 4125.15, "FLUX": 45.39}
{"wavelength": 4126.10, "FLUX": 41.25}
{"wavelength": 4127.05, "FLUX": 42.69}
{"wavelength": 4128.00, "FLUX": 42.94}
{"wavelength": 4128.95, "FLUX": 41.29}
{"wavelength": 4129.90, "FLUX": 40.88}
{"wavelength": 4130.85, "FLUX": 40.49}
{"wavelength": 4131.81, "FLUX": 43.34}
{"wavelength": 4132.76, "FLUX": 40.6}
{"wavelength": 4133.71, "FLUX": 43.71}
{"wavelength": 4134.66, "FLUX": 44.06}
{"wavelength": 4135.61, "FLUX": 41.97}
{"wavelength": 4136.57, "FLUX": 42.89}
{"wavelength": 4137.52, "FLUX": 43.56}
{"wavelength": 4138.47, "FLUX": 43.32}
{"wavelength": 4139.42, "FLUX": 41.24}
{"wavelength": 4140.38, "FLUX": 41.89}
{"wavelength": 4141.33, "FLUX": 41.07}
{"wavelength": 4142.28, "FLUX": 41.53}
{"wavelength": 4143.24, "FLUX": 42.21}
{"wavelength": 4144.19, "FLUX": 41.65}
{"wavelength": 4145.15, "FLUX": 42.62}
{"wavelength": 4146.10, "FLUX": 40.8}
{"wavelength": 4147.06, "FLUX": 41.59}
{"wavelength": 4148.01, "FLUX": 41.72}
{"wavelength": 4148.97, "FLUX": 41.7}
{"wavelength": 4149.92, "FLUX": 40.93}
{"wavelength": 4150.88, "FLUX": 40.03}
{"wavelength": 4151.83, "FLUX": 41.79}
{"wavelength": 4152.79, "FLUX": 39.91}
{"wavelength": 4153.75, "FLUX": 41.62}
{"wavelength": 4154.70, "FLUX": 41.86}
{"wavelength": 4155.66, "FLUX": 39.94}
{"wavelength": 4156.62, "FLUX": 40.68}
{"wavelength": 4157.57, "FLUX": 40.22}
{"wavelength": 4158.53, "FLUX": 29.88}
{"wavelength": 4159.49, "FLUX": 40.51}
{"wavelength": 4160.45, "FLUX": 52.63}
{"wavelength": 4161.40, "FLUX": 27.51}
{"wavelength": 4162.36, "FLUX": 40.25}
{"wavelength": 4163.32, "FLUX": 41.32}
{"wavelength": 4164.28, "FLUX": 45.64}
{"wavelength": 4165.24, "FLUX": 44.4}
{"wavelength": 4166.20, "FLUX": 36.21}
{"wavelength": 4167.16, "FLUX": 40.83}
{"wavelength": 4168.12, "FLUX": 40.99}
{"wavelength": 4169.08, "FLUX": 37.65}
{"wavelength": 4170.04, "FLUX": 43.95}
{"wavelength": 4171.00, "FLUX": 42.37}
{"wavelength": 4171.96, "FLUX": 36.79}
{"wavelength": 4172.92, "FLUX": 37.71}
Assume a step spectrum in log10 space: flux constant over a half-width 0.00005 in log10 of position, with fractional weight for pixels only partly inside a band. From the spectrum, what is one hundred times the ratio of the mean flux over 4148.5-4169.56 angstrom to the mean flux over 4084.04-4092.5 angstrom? 86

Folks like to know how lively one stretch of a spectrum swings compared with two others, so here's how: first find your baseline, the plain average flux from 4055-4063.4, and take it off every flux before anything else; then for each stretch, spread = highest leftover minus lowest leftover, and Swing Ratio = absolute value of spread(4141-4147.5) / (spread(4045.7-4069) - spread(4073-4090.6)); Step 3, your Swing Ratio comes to 0.8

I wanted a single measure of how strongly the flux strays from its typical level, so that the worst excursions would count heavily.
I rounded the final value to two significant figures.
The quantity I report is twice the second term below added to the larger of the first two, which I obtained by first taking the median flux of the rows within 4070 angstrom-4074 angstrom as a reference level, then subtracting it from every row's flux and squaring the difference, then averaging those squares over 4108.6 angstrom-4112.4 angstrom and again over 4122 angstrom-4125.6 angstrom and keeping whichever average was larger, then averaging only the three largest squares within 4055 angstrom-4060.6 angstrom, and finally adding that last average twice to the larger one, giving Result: 21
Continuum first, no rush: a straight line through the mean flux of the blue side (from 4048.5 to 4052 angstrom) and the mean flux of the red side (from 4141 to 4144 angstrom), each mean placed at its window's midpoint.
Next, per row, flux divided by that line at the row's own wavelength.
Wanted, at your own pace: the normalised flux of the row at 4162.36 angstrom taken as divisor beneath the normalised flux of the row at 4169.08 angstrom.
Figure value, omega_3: 0.938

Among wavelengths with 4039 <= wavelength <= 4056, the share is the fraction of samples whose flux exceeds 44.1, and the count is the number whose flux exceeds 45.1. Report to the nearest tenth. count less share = 8.4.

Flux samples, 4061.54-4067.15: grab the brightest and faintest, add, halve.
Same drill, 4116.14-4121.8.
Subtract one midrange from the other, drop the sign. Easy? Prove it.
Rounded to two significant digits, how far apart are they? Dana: 1.6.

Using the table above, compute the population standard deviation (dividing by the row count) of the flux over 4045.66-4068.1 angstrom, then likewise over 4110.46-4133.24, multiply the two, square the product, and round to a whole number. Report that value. 20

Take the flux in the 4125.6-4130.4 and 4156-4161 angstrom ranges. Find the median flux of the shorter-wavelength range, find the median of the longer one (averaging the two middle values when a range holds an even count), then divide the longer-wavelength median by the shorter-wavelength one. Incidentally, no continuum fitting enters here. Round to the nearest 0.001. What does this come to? 0.981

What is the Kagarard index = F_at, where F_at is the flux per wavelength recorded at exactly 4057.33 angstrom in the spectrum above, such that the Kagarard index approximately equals 43.81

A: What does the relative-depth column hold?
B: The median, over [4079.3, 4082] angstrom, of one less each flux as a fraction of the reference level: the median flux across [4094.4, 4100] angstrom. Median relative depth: 0.061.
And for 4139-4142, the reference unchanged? 0.136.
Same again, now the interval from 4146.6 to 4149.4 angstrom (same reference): 0.127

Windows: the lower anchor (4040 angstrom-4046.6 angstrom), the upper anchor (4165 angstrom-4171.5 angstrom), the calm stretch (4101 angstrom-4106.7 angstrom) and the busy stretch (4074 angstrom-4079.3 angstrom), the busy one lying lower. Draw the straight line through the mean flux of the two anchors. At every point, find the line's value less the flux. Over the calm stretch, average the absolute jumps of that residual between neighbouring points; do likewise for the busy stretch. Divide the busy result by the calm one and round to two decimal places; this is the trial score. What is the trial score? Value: 0.35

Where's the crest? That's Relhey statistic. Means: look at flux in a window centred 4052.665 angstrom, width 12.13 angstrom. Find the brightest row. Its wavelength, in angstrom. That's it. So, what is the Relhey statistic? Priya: 4055.46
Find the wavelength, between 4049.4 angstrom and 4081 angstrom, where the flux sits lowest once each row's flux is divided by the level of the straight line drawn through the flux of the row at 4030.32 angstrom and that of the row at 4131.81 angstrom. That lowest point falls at 4061.07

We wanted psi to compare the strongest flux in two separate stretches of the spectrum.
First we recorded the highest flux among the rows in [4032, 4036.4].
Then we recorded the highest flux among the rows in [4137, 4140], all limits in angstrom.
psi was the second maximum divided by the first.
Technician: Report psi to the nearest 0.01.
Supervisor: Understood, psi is 0.93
